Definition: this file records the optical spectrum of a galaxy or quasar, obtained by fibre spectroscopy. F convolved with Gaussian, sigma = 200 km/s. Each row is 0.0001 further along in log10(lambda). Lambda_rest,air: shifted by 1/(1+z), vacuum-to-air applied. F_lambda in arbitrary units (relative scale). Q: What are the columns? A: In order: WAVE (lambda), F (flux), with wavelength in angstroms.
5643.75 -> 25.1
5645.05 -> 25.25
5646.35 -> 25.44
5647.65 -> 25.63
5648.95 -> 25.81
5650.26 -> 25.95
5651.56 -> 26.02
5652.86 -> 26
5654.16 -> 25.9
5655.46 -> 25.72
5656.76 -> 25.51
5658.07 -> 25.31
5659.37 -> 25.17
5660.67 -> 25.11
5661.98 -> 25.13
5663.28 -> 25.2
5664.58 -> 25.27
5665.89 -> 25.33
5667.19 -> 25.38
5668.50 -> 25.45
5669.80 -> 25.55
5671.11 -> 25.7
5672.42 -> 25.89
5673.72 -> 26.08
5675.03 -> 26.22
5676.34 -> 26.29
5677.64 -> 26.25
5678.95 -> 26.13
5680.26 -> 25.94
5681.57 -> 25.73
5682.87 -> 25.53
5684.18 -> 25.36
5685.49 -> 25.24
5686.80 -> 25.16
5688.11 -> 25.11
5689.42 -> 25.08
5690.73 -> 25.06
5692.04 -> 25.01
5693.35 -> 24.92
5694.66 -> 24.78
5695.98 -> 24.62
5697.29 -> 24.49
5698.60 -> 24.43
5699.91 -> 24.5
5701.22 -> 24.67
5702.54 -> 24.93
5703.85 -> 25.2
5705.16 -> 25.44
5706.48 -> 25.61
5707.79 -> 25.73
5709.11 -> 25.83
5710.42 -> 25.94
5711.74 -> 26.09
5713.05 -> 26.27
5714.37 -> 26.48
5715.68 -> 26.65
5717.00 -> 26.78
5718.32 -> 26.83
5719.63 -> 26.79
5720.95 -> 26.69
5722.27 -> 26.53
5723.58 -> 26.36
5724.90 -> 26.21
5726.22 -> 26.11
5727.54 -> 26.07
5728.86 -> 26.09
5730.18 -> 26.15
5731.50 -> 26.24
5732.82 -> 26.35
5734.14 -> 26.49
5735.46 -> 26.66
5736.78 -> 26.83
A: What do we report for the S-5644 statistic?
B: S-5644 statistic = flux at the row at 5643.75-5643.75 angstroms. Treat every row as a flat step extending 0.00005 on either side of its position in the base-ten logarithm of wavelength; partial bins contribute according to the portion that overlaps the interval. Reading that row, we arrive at 25.1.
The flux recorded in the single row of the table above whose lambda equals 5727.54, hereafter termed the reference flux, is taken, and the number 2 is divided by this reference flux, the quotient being 0.0767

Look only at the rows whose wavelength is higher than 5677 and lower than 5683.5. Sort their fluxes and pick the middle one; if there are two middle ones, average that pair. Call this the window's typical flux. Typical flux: 25.9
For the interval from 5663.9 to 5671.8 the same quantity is 25.4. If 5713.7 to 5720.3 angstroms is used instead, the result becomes 26.8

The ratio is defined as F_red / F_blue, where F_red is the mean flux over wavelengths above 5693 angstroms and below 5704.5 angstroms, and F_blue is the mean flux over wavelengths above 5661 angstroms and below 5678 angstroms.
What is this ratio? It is 0.96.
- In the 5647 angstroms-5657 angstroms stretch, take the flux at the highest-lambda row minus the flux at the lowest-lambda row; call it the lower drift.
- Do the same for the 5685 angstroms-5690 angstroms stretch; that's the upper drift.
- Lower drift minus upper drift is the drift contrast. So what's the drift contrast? 0.0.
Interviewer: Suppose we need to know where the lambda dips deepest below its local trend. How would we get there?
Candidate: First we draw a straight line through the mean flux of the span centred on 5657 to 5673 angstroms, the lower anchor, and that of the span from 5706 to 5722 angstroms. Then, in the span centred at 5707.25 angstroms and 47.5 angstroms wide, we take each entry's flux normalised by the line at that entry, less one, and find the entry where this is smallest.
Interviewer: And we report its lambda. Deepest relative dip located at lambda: 5698.60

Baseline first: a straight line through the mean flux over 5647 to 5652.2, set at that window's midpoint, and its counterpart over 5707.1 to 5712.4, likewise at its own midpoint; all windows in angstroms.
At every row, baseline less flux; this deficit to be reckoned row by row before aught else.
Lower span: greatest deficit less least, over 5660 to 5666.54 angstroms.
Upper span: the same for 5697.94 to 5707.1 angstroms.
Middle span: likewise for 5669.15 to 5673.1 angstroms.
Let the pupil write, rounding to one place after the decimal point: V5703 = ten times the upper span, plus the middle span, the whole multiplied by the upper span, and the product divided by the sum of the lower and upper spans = 10.2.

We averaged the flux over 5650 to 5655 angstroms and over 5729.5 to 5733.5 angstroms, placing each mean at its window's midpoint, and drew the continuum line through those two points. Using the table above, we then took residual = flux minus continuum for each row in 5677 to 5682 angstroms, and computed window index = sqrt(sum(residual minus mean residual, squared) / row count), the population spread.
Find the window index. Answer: 0.20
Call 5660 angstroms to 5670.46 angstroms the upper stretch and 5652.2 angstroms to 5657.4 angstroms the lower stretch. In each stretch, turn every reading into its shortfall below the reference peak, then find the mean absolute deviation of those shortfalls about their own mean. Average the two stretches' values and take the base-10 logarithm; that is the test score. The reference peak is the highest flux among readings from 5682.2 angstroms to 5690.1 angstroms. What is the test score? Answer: -0.83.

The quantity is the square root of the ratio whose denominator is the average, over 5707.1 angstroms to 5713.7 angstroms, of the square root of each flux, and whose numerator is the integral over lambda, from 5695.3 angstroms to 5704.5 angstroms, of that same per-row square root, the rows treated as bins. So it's 2.99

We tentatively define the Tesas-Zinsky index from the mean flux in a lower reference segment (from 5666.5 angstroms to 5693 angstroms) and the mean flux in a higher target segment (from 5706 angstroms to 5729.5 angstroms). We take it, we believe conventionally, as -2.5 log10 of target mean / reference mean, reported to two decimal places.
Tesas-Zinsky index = -0.03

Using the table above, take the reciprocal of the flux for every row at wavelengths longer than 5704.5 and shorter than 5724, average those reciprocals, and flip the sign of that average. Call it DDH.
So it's -0.0381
